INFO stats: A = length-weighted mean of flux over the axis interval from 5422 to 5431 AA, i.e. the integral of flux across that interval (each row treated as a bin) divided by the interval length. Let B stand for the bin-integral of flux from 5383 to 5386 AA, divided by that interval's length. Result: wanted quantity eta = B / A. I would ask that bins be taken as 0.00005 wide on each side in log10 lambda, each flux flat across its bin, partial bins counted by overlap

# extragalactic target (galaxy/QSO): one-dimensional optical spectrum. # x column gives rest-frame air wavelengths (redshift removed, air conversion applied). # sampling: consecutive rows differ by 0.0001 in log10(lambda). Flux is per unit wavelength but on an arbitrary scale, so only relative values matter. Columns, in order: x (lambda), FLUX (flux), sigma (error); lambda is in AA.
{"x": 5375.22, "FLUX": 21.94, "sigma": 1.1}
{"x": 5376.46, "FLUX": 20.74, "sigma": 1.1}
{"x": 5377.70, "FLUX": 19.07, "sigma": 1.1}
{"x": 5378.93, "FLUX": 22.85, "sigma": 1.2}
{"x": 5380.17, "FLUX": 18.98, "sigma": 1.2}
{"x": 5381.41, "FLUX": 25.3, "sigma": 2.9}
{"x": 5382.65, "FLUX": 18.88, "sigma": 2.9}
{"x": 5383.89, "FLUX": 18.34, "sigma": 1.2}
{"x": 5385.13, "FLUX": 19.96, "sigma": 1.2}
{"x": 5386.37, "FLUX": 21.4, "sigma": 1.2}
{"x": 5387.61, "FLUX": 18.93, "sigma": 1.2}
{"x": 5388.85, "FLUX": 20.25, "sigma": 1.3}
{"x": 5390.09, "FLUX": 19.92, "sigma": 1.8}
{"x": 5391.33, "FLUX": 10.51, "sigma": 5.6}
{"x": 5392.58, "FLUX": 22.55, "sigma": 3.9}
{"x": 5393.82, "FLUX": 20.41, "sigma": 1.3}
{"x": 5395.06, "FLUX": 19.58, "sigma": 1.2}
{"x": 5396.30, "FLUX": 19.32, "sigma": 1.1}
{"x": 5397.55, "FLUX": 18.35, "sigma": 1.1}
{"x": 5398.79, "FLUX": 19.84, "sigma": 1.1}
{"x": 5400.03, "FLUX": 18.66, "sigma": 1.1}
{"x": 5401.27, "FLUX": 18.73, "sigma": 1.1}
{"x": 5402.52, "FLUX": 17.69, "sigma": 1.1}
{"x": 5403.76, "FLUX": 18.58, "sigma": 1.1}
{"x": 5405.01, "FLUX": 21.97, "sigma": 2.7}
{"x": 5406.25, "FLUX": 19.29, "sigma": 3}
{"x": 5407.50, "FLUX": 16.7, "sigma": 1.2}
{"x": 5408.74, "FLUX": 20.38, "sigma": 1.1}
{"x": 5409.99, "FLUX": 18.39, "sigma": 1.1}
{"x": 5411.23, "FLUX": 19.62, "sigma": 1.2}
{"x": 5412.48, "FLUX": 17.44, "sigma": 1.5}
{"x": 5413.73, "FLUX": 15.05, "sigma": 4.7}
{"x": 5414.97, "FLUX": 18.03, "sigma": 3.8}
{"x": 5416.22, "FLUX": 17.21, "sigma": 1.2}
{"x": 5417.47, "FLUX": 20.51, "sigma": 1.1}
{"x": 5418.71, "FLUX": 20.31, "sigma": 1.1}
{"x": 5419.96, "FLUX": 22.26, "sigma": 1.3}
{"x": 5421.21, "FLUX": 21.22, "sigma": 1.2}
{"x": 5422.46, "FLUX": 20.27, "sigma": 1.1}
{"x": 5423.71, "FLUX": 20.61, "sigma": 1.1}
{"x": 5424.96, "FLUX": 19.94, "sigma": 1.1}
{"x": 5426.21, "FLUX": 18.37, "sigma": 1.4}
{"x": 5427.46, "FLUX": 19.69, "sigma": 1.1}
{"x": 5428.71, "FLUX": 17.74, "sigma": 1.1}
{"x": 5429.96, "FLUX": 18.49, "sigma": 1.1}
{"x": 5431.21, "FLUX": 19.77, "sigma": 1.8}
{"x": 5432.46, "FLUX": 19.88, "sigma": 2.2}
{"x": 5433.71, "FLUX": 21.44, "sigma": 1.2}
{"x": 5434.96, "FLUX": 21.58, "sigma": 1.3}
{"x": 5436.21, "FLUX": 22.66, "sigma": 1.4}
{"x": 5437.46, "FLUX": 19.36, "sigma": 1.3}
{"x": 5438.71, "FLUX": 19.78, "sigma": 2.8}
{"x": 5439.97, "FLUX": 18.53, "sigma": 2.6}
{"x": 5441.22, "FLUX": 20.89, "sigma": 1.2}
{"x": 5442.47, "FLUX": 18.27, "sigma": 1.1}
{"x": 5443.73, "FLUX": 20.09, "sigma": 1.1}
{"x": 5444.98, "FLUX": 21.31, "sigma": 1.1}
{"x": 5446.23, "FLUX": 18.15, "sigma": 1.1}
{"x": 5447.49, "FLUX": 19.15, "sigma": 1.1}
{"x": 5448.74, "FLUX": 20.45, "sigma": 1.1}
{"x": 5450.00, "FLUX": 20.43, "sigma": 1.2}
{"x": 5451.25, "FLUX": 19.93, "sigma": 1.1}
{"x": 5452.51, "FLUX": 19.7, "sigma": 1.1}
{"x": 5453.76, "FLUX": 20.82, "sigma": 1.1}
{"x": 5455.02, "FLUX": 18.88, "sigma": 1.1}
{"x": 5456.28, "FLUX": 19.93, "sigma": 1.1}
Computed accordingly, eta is 1.001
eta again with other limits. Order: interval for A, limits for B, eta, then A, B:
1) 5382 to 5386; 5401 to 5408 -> 0.979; 19.2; 18.8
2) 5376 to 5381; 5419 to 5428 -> 0.985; 20.6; 20.3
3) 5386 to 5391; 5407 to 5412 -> 0.963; 19.5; 18.8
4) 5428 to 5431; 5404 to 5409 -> 1.057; 18.4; 19.4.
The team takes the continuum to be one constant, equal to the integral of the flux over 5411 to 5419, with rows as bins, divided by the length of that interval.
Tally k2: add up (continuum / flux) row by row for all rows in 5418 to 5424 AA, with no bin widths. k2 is 4.34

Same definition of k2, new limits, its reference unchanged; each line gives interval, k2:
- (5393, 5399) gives 4.66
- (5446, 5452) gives 4.64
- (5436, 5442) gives 4.51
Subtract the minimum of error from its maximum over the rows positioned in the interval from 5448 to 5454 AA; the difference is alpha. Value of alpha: 0.10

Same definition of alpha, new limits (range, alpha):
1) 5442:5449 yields 0.00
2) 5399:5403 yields 0.00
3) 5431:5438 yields 1.00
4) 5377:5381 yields 0.10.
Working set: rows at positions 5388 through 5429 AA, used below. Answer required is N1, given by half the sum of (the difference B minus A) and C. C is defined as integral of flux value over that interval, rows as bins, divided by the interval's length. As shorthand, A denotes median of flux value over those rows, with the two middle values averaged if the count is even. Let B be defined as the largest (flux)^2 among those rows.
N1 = 254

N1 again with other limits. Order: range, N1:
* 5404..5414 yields 241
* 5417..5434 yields 248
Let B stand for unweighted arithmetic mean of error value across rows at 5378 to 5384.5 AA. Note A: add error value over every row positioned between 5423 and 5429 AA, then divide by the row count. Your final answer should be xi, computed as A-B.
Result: -0.7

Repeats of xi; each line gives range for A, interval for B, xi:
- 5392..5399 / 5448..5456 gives 0.5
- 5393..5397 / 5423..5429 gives 0.0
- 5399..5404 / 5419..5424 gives -0.1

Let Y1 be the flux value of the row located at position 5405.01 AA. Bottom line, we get 21.97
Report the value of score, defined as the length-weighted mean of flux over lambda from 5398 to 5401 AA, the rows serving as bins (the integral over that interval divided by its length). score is 19.2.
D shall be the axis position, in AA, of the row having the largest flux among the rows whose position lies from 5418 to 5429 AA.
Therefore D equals 5419.96 AA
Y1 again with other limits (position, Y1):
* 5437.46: 19.36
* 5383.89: 18.34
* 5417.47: 20.51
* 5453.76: 20.82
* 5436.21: 22.66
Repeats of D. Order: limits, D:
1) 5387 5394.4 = 5392.58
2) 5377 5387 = 5381.41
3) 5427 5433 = 5432.46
